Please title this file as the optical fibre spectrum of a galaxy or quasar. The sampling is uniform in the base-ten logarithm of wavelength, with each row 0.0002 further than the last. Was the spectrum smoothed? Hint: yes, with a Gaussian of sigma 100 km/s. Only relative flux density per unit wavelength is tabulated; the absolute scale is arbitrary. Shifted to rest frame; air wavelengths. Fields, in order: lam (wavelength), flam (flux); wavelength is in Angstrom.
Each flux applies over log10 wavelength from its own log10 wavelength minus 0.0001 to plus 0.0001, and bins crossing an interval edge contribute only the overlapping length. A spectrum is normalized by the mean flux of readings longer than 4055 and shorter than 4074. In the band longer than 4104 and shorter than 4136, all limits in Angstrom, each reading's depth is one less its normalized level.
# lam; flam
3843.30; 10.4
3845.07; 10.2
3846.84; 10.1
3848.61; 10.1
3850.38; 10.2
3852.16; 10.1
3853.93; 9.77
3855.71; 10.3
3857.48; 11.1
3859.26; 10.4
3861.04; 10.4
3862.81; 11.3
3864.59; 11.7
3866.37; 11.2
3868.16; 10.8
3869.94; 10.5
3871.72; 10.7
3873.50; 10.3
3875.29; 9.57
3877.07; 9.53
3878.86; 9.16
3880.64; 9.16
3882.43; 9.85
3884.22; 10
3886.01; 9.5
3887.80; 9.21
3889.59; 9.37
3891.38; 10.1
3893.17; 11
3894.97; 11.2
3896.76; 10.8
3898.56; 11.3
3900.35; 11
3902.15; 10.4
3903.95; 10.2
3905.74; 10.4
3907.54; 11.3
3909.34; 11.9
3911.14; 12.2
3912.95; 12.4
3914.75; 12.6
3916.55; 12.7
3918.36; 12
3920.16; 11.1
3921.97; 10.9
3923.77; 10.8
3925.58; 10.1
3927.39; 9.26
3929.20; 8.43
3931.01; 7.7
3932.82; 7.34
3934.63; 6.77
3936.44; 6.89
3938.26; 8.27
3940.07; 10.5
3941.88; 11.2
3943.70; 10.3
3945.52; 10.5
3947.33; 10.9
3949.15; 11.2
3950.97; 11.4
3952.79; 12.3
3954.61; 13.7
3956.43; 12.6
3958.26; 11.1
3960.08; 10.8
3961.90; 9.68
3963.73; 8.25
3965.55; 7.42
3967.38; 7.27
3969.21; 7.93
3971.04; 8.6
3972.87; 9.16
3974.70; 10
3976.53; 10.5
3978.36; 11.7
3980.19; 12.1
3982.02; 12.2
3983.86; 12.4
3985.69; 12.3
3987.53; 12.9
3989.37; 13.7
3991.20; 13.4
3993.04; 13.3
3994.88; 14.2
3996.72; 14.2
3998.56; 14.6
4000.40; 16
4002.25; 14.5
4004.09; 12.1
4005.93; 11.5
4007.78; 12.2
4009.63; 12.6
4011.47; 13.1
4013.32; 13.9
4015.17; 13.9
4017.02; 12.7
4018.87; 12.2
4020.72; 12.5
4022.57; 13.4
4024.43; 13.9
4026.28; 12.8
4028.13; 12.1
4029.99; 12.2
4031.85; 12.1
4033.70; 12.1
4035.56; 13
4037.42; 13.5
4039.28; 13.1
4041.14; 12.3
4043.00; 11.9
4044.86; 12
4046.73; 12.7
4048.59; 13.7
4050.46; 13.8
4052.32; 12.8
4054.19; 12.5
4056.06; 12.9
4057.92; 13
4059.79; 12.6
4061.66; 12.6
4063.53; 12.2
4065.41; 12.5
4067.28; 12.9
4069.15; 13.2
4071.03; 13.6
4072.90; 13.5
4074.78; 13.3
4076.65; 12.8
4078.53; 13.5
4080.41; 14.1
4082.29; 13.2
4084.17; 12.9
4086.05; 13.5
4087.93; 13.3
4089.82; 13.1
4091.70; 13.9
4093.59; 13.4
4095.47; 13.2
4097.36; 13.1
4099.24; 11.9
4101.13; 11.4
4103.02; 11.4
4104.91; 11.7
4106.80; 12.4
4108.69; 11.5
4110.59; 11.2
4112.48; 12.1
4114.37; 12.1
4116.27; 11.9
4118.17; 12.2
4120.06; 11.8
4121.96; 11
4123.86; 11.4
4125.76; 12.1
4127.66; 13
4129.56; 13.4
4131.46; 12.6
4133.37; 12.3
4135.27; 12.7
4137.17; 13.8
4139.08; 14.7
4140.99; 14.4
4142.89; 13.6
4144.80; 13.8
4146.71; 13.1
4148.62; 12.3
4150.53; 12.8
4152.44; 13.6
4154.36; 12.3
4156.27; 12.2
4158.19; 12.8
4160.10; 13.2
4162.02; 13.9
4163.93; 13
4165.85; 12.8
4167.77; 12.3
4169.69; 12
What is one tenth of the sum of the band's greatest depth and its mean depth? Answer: 0.02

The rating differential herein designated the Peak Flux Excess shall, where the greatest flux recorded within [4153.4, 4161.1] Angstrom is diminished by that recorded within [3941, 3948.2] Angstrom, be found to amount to 2.0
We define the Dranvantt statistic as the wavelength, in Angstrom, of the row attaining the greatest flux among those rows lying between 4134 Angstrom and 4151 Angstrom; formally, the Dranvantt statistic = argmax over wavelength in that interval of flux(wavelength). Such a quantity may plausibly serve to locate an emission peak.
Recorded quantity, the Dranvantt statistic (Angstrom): 4139.08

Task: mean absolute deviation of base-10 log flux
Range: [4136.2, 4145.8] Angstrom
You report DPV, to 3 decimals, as 0.012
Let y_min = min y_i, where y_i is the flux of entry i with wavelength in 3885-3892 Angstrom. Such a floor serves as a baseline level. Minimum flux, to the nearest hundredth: 9.21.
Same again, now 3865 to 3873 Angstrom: 10.50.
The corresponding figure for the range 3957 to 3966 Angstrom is 7.42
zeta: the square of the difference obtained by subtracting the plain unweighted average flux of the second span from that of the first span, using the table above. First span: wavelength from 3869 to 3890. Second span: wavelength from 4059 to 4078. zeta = 10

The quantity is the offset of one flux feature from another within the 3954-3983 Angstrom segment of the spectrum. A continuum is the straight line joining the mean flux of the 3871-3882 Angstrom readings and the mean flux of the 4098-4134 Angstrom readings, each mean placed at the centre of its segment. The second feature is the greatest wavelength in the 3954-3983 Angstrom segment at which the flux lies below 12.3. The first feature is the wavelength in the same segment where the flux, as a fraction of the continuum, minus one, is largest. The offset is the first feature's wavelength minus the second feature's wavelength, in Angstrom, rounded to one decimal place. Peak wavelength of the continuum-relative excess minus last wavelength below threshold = -27.4 Angstrom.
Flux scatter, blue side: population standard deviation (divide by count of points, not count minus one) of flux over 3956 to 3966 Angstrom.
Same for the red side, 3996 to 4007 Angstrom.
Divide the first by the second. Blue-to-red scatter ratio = 1.13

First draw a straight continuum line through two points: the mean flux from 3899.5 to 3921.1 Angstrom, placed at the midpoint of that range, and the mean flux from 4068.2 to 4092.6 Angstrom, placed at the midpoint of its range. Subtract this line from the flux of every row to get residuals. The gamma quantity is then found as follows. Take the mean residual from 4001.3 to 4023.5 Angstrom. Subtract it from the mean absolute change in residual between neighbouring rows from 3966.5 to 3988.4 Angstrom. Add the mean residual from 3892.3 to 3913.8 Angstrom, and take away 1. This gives -1.0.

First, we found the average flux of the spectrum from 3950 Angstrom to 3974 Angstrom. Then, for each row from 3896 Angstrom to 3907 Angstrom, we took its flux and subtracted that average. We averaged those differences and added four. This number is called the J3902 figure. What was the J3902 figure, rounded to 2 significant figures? 4.7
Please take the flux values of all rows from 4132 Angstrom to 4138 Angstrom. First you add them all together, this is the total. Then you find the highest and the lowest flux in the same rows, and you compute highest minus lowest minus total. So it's -37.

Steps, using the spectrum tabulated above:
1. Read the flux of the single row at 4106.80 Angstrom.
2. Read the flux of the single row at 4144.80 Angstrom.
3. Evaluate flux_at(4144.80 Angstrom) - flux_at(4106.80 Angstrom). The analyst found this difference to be 1.4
